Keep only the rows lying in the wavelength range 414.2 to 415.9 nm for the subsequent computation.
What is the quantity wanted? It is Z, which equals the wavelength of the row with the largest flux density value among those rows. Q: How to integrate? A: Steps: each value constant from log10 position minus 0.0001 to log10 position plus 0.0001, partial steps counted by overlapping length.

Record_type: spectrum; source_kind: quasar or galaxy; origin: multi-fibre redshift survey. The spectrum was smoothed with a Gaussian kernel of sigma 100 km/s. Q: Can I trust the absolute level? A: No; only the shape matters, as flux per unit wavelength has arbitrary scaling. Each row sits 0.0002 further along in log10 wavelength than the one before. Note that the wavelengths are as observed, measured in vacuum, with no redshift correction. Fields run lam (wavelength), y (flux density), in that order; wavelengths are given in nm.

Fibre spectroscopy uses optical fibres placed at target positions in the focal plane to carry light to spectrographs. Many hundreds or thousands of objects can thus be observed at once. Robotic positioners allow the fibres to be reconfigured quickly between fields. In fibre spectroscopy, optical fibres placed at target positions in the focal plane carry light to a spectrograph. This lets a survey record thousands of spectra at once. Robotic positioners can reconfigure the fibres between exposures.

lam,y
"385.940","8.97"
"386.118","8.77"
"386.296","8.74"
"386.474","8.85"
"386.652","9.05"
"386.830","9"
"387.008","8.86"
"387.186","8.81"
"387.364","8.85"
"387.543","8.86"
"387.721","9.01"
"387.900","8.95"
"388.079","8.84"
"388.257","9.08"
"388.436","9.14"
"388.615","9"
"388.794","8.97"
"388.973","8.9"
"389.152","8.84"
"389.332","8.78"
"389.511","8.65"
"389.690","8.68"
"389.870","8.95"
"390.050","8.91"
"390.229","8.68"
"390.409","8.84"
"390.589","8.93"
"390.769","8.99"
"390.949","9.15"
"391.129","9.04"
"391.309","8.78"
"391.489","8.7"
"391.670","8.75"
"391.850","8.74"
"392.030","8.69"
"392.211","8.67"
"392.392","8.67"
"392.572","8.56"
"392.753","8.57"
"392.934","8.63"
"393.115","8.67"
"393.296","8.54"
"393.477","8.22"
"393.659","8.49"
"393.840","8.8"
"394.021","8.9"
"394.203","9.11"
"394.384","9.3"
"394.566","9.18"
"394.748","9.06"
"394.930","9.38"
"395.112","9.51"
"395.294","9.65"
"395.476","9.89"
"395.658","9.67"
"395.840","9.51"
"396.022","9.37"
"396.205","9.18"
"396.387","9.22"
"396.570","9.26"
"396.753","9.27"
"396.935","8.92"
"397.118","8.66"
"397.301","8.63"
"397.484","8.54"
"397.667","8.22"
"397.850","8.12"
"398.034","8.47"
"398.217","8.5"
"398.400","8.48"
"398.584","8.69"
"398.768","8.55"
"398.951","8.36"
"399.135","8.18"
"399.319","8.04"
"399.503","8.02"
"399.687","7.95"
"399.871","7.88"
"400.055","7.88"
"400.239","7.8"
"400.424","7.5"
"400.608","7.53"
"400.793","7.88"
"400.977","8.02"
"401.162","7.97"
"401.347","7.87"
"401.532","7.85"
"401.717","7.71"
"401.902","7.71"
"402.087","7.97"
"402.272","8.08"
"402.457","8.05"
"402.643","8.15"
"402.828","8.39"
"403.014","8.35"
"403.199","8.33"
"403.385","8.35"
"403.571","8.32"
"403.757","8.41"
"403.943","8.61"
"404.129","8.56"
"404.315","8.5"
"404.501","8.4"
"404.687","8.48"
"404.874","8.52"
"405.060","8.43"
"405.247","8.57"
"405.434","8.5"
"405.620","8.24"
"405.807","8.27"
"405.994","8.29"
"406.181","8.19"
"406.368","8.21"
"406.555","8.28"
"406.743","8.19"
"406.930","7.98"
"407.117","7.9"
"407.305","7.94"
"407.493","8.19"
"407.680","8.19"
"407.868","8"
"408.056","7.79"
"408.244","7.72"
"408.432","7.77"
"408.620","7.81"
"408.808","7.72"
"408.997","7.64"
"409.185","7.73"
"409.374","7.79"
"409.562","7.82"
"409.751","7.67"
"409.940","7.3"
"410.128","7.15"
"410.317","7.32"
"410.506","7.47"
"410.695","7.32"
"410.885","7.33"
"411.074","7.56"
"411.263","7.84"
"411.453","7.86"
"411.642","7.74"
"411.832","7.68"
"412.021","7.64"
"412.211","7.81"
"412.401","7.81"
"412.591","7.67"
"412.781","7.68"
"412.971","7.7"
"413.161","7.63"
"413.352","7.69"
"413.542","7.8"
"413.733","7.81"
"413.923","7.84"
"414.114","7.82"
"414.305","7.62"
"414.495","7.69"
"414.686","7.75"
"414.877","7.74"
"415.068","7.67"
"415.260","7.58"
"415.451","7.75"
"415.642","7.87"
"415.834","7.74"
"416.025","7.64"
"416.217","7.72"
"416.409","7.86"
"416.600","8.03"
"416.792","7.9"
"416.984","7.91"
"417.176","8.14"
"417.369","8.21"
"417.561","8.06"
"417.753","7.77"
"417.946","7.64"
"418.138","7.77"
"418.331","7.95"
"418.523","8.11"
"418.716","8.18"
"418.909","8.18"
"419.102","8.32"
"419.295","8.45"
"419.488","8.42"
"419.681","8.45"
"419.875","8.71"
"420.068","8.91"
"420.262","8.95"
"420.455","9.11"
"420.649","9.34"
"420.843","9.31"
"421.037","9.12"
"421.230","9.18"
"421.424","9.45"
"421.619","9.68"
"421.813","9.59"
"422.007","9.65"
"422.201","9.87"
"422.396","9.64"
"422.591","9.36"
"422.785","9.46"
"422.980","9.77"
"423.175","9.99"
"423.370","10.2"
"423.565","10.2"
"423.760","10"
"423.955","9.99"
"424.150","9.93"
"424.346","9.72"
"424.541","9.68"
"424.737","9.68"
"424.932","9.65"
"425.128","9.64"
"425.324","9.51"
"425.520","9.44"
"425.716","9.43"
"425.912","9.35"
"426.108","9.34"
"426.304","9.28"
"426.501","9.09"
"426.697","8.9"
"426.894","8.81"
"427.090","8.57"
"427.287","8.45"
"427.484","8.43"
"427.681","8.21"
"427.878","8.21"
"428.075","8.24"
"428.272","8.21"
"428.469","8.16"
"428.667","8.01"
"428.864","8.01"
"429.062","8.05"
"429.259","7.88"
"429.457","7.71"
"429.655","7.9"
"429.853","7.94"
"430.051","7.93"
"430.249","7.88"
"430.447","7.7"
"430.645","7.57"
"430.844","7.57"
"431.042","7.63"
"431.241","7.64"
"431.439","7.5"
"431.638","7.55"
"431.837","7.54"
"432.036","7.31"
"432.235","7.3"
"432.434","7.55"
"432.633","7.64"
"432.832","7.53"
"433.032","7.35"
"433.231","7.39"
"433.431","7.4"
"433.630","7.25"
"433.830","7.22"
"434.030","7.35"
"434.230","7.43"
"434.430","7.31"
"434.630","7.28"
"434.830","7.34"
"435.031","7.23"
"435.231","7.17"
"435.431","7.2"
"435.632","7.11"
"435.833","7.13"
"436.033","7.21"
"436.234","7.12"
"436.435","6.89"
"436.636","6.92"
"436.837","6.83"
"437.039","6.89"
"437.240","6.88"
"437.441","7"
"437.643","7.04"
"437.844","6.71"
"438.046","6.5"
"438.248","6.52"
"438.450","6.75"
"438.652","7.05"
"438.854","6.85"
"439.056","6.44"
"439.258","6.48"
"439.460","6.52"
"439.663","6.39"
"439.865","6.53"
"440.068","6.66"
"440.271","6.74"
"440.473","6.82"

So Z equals 415.642 nm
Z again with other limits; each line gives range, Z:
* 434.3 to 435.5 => 434.830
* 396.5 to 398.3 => 396.753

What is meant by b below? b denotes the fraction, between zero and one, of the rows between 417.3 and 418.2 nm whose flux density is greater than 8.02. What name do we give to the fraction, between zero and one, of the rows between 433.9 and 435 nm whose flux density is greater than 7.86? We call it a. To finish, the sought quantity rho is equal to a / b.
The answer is 0.0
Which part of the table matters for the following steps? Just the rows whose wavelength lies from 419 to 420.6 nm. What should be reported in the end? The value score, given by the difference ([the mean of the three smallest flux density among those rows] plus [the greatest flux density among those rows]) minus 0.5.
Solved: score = 17.0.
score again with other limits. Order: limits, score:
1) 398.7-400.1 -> 16.0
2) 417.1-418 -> 15.5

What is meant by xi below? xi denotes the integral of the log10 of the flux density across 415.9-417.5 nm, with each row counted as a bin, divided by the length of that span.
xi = 0.899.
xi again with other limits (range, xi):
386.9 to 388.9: 0.952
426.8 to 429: 0.919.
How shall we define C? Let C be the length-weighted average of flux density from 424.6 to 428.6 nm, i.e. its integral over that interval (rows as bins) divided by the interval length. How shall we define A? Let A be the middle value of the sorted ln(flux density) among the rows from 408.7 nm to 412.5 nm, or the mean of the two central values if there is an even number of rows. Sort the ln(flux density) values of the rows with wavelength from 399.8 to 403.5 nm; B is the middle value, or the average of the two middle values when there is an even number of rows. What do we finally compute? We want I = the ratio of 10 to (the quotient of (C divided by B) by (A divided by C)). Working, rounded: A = 2.04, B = 2.07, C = 8.93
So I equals 0.53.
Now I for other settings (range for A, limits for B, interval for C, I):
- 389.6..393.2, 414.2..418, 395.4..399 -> 0.56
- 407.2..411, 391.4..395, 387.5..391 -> 0.56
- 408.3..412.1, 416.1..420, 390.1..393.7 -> 0.56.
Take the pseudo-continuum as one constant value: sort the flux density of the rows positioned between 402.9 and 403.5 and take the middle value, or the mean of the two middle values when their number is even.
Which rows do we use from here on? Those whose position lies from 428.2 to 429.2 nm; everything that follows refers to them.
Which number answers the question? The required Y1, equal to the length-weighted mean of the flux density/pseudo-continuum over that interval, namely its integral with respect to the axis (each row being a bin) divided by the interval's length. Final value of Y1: 0.97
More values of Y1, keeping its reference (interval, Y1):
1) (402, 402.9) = 0.97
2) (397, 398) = 1.01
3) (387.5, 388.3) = 1.07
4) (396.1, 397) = 1.10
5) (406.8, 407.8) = 0.96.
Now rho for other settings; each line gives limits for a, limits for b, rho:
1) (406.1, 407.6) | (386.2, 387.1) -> 1.0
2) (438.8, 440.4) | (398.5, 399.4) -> 0.0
